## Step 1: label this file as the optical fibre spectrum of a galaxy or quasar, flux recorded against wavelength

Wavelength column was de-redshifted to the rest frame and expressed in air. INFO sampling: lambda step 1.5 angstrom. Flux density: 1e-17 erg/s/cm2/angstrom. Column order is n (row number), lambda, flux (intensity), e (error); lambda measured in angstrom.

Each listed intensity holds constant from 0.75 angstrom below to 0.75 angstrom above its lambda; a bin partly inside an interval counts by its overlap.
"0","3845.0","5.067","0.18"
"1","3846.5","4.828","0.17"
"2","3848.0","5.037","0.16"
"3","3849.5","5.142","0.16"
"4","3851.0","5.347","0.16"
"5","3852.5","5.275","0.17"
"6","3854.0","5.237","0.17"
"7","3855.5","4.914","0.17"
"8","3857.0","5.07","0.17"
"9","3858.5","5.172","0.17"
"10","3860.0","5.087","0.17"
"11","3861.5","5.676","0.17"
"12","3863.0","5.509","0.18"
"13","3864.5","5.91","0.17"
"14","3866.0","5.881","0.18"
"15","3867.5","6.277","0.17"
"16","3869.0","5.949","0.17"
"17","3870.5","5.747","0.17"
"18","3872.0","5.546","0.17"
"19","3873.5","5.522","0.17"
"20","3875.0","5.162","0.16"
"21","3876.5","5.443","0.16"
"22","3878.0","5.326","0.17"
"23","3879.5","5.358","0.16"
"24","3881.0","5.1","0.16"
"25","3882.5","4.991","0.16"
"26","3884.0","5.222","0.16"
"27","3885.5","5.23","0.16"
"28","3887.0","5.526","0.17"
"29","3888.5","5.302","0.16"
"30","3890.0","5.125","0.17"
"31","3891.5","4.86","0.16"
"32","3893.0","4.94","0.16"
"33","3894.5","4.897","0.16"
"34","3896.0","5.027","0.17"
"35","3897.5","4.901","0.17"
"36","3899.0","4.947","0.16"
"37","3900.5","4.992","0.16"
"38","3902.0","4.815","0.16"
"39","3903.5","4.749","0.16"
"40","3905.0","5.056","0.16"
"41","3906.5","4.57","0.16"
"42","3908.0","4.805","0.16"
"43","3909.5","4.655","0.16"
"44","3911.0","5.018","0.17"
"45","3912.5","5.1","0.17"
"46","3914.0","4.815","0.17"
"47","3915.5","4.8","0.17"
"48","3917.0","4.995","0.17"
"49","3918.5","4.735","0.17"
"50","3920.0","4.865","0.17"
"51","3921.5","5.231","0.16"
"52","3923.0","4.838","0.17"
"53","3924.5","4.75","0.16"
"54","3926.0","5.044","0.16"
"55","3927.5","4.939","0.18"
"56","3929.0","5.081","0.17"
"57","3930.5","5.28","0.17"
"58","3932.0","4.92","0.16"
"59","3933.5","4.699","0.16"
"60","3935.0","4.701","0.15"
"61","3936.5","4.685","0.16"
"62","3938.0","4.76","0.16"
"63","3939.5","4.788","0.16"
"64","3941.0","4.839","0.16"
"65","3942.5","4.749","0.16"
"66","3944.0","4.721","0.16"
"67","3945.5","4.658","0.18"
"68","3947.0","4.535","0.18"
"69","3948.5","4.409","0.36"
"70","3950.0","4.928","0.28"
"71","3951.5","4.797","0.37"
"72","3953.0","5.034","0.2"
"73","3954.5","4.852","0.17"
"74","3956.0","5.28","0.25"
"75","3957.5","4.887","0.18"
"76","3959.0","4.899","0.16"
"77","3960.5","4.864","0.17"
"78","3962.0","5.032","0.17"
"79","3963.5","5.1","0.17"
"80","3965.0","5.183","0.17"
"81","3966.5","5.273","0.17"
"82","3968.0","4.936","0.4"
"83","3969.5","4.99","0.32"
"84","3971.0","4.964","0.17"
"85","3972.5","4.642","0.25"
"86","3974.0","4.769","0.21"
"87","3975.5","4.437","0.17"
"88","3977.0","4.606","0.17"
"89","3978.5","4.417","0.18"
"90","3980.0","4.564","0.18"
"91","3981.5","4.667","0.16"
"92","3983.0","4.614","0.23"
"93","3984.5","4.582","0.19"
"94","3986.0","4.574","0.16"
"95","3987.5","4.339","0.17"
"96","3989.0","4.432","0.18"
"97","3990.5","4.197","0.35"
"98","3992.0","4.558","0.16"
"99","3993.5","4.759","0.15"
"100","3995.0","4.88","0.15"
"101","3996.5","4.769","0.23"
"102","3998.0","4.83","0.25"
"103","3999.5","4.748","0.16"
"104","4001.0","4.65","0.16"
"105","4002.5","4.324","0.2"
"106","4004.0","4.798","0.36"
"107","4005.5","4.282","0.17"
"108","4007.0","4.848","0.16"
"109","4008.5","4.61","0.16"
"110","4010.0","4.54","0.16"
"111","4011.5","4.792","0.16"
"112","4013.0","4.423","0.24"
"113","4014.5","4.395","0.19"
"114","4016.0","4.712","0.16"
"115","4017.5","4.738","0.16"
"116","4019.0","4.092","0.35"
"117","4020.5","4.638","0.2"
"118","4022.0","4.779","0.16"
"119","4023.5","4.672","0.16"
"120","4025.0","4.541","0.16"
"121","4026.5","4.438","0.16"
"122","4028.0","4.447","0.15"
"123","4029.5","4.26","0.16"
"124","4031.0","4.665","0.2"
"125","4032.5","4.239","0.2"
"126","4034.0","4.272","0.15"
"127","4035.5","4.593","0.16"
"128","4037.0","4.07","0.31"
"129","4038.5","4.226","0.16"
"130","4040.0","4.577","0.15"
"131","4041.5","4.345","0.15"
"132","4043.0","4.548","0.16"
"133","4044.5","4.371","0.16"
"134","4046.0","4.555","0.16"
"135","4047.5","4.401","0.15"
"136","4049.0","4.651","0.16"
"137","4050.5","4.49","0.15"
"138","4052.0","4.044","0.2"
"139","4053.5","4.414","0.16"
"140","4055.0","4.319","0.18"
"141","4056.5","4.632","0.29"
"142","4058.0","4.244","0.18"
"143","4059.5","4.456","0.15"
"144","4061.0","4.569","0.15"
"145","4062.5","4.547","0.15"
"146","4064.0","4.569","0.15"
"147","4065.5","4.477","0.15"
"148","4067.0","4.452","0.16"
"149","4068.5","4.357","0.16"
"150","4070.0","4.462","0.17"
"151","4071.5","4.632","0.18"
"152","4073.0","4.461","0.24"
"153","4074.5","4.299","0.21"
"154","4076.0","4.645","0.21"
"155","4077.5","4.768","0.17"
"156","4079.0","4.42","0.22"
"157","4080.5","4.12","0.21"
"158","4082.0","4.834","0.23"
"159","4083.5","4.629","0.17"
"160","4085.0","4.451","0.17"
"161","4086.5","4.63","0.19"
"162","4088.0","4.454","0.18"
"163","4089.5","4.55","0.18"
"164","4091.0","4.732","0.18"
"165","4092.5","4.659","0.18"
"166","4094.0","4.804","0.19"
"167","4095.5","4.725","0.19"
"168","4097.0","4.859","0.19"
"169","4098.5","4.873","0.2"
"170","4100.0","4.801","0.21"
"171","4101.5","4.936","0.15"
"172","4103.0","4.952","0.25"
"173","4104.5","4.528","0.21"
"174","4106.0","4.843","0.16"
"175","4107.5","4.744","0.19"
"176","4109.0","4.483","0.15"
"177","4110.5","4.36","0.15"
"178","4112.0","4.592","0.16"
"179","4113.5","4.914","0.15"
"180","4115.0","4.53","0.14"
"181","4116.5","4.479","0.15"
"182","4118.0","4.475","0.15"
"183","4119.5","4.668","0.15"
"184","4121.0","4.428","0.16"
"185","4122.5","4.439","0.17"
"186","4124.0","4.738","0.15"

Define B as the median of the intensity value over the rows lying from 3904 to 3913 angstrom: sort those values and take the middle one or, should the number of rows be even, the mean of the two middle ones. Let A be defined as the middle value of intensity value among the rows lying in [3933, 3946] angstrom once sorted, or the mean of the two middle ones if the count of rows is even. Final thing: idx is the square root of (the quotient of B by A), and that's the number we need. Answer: 1.02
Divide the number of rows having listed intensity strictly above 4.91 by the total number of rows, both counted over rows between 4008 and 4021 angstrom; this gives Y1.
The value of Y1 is 0.00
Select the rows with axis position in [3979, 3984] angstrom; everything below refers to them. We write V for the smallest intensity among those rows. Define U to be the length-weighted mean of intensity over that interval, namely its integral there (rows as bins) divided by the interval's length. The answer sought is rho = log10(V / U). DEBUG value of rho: -0.004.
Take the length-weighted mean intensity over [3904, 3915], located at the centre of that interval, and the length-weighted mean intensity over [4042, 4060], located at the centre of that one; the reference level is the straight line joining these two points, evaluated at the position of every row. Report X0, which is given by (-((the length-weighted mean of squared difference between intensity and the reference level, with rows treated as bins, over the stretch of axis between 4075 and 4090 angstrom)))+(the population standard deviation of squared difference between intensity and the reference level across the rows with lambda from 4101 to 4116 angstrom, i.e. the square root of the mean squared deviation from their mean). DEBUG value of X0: 0.09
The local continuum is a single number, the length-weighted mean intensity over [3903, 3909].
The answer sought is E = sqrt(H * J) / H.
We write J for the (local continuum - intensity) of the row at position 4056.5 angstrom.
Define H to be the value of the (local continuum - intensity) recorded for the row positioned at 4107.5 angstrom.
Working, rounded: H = 0.05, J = 0.16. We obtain 1.8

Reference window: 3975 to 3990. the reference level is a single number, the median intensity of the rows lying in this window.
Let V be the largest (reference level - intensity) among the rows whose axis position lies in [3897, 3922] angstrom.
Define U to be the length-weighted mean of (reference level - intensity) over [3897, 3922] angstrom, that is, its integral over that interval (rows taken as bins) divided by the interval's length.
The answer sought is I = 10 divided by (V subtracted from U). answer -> -32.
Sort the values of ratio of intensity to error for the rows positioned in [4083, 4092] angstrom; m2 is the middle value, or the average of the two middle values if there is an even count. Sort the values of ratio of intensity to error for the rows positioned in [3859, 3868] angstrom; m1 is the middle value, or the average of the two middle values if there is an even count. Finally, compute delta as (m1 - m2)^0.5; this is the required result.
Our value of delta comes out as 2.7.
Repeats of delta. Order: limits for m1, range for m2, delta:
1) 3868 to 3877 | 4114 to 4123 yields 1.8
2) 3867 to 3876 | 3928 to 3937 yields 1.7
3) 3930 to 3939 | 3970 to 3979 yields 2.2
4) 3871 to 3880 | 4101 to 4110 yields 2.3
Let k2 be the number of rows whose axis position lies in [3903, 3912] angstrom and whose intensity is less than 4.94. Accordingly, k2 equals 4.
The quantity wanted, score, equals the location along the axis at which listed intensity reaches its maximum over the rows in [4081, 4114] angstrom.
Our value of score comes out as 4103.0 angstrom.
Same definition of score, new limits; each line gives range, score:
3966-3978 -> 3966.5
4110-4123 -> 4113.5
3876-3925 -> 3887.0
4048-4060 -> 4049.0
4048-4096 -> 4082.0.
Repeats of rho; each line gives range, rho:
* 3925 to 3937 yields -0.021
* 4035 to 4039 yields -0.022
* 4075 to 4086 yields -0.043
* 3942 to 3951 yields -0.025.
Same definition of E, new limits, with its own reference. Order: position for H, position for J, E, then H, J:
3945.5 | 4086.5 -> 1.1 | 0.13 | 0.16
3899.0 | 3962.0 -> -1.2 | -0.16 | -0.24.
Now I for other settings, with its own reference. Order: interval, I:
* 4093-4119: -29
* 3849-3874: -17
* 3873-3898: -32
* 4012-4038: -25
